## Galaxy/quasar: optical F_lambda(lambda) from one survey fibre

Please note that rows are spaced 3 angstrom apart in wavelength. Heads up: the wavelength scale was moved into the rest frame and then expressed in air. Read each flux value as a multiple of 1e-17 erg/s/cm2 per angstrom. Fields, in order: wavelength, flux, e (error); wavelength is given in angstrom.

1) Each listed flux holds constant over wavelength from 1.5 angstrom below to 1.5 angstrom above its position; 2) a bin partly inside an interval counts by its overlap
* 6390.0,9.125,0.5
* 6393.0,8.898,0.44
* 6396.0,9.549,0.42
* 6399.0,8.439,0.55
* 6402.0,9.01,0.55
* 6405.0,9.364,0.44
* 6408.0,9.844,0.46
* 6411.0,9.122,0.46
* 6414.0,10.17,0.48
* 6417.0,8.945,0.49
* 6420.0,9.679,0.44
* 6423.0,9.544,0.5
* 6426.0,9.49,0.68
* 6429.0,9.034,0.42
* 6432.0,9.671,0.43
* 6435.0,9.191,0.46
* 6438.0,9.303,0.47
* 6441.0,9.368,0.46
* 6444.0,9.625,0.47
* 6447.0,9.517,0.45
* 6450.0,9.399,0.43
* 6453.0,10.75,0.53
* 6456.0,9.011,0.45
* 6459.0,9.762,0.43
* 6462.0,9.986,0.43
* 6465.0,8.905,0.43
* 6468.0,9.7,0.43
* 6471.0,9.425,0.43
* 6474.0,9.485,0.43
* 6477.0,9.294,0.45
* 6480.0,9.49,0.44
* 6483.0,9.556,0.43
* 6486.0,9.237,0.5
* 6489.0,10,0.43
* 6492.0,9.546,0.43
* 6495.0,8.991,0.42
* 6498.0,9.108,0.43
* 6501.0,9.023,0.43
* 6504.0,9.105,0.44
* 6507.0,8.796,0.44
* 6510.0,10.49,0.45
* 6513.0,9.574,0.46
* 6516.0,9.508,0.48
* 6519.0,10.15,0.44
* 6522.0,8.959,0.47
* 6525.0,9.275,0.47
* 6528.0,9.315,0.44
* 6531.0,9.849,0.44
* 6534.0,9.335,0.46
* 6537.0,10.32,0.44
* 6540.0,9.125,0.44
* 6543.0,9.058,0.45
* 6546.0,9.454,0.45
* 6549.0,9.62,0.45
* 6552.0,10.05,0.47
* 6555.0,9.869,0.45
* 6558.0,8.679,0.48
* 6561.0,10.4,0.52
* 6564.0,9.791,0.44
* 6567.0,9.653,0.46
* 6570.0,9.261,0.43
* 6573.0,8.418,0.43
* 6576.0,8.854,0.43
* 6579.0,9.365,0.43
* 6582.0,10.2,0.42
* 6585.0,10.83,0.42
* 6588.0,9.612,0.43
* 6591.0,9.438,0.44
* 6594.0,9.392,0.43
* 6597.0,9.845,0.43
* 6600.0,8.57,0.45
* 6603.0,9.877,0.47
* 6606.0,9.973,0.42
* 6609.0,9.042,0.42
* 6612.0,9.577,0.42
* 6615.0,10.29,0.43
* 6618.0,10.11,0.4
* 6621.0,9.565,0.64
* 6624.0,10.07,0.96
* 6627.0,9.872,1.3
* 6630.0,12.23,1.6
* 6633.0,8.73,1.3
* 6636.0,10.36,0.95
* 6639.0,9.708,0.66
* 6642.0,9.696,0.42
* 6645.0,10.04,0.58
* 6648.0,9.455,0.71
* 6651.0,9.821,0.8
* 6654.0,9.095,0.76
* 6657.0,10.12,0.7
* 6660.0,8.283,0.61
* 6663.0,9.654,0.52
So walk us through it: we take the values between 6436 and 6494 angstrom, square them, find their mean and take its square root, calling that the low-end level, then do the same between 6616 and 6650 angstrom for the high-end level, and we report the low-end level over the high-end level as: 0.95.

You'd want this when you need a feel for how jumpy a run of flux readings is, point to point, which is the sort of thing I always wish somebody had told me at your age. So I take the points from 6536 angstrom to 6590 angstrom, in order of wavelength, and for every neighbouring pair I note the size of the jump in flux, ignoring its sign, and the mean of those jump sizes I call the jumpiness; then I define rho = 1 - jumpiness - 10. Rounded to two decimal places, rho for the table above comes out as -9.64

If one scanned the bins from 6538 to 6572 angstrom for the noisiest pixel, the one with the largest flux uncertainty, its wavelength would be 6561.0 angstrom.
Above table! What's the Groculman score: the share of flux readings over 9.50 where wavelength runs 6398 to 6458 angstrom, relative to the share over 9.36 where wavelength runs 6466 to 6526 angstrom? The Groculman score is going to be 0.73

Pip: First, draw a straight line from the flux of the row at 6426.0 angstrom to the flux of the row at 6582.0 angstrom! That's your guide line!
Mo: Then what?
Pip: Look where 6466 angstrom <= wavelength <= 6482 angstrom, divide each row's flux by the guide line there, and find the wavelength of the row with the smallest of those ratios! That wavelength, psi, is 6477.0 angstrom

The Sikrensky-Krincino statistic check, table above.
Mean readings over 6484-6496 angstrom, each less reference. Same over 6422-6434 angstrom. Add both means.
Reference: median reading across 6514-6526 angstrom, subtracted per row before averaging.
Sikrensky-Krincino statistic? 0.1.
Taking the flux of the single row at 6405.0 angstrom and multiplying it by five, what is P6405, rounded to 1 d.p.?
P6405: 46.8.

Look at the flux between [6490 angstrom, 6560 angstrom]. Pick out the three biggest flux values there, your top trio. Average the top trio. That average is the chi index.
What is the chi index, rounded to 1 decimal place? 10.3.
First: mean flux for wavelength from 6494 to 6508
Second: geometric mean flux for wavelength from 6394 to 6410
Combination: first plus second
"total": 18.2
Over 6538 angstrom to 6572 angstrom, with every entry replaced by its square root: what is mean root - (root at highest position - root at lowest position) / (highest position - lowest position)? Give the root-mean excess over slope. 3.09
